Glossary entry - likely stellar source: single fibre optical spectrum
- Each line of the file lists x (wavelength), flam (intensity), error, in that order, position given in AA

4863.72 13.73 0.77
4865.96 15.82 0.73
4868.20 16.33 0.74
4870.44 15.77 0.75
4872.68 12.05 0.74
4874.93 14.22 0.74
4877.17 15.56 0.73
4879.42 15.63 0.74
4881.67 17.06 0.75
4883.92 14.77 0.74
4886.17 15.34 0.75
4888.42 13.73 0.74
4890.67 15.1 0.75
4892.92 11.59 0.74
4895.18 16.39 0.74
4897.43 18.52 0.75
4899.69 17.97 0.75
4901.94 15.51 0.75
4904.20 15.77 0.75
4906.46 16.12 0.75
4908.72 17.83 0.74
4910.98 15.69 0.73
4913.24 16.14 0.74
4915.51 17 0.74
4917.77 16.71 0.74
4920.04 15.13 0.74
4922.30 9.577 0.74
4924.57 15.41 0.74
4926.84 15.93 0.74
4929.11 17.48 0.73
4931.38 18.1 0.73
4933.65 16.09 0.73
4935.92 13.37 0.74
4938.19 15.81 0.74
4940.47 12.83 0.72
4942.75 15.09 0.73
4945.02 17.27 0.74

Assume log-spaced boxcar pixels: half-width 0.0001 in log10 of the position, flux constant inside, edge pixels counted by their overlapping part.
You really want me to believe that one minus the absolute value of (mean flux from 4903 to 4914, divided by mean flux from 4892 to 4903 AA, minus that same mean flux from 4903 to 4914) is -14.3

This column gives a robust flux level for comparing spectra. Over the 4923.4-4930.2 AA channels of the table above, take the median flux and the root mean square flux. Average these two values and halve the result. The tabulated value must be 8.1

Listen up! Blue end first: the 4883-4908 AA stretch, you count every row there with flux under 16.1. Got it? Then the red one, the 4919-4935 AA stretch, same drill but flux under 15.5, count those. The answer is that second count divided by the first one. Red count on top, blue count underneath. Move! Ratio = 0.4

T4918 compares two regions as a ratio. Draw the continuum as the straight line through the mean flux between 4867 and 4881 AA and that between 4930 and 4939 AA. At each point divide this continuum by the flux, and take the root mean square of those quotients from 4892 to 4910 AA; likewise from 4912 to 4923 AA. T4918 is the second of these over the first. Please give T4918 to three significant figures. 1.16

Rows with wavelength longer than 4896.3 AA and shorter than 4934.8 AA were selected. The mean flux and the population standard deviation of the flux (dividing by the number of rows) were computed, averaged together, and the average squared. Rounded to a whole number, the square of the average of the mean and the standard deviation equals 82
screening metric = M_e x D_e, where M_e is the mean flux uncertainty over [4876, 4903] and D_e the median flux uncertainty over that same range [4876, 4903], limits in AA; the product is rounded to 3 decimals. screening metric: 0.554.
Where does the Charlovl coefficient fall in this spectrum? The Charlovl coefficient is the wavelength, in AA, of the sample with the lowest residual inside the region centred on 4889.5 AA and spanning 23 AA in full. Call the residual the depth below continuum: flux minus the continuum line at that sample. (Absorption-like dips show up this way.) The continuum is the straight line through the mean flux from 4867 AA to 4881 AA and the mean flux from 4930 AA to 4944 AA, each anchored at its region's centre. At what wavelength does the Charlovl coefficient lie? 4892.92 AA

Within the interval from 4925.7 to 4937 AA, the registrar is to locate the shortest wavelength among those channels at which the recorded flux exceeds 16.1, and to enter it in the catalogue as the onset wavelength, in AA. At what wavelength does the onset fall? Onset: 4929.11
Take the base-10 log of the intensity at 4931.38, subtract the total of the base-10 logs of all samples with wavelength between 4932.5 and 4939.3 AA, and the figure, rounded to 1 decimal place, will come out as -2.3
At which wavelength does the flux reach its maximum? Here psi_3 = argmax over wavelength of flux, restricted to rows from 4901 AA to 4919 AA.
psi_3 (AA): 4908.72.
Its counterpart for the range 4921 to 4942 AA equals 4931.38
